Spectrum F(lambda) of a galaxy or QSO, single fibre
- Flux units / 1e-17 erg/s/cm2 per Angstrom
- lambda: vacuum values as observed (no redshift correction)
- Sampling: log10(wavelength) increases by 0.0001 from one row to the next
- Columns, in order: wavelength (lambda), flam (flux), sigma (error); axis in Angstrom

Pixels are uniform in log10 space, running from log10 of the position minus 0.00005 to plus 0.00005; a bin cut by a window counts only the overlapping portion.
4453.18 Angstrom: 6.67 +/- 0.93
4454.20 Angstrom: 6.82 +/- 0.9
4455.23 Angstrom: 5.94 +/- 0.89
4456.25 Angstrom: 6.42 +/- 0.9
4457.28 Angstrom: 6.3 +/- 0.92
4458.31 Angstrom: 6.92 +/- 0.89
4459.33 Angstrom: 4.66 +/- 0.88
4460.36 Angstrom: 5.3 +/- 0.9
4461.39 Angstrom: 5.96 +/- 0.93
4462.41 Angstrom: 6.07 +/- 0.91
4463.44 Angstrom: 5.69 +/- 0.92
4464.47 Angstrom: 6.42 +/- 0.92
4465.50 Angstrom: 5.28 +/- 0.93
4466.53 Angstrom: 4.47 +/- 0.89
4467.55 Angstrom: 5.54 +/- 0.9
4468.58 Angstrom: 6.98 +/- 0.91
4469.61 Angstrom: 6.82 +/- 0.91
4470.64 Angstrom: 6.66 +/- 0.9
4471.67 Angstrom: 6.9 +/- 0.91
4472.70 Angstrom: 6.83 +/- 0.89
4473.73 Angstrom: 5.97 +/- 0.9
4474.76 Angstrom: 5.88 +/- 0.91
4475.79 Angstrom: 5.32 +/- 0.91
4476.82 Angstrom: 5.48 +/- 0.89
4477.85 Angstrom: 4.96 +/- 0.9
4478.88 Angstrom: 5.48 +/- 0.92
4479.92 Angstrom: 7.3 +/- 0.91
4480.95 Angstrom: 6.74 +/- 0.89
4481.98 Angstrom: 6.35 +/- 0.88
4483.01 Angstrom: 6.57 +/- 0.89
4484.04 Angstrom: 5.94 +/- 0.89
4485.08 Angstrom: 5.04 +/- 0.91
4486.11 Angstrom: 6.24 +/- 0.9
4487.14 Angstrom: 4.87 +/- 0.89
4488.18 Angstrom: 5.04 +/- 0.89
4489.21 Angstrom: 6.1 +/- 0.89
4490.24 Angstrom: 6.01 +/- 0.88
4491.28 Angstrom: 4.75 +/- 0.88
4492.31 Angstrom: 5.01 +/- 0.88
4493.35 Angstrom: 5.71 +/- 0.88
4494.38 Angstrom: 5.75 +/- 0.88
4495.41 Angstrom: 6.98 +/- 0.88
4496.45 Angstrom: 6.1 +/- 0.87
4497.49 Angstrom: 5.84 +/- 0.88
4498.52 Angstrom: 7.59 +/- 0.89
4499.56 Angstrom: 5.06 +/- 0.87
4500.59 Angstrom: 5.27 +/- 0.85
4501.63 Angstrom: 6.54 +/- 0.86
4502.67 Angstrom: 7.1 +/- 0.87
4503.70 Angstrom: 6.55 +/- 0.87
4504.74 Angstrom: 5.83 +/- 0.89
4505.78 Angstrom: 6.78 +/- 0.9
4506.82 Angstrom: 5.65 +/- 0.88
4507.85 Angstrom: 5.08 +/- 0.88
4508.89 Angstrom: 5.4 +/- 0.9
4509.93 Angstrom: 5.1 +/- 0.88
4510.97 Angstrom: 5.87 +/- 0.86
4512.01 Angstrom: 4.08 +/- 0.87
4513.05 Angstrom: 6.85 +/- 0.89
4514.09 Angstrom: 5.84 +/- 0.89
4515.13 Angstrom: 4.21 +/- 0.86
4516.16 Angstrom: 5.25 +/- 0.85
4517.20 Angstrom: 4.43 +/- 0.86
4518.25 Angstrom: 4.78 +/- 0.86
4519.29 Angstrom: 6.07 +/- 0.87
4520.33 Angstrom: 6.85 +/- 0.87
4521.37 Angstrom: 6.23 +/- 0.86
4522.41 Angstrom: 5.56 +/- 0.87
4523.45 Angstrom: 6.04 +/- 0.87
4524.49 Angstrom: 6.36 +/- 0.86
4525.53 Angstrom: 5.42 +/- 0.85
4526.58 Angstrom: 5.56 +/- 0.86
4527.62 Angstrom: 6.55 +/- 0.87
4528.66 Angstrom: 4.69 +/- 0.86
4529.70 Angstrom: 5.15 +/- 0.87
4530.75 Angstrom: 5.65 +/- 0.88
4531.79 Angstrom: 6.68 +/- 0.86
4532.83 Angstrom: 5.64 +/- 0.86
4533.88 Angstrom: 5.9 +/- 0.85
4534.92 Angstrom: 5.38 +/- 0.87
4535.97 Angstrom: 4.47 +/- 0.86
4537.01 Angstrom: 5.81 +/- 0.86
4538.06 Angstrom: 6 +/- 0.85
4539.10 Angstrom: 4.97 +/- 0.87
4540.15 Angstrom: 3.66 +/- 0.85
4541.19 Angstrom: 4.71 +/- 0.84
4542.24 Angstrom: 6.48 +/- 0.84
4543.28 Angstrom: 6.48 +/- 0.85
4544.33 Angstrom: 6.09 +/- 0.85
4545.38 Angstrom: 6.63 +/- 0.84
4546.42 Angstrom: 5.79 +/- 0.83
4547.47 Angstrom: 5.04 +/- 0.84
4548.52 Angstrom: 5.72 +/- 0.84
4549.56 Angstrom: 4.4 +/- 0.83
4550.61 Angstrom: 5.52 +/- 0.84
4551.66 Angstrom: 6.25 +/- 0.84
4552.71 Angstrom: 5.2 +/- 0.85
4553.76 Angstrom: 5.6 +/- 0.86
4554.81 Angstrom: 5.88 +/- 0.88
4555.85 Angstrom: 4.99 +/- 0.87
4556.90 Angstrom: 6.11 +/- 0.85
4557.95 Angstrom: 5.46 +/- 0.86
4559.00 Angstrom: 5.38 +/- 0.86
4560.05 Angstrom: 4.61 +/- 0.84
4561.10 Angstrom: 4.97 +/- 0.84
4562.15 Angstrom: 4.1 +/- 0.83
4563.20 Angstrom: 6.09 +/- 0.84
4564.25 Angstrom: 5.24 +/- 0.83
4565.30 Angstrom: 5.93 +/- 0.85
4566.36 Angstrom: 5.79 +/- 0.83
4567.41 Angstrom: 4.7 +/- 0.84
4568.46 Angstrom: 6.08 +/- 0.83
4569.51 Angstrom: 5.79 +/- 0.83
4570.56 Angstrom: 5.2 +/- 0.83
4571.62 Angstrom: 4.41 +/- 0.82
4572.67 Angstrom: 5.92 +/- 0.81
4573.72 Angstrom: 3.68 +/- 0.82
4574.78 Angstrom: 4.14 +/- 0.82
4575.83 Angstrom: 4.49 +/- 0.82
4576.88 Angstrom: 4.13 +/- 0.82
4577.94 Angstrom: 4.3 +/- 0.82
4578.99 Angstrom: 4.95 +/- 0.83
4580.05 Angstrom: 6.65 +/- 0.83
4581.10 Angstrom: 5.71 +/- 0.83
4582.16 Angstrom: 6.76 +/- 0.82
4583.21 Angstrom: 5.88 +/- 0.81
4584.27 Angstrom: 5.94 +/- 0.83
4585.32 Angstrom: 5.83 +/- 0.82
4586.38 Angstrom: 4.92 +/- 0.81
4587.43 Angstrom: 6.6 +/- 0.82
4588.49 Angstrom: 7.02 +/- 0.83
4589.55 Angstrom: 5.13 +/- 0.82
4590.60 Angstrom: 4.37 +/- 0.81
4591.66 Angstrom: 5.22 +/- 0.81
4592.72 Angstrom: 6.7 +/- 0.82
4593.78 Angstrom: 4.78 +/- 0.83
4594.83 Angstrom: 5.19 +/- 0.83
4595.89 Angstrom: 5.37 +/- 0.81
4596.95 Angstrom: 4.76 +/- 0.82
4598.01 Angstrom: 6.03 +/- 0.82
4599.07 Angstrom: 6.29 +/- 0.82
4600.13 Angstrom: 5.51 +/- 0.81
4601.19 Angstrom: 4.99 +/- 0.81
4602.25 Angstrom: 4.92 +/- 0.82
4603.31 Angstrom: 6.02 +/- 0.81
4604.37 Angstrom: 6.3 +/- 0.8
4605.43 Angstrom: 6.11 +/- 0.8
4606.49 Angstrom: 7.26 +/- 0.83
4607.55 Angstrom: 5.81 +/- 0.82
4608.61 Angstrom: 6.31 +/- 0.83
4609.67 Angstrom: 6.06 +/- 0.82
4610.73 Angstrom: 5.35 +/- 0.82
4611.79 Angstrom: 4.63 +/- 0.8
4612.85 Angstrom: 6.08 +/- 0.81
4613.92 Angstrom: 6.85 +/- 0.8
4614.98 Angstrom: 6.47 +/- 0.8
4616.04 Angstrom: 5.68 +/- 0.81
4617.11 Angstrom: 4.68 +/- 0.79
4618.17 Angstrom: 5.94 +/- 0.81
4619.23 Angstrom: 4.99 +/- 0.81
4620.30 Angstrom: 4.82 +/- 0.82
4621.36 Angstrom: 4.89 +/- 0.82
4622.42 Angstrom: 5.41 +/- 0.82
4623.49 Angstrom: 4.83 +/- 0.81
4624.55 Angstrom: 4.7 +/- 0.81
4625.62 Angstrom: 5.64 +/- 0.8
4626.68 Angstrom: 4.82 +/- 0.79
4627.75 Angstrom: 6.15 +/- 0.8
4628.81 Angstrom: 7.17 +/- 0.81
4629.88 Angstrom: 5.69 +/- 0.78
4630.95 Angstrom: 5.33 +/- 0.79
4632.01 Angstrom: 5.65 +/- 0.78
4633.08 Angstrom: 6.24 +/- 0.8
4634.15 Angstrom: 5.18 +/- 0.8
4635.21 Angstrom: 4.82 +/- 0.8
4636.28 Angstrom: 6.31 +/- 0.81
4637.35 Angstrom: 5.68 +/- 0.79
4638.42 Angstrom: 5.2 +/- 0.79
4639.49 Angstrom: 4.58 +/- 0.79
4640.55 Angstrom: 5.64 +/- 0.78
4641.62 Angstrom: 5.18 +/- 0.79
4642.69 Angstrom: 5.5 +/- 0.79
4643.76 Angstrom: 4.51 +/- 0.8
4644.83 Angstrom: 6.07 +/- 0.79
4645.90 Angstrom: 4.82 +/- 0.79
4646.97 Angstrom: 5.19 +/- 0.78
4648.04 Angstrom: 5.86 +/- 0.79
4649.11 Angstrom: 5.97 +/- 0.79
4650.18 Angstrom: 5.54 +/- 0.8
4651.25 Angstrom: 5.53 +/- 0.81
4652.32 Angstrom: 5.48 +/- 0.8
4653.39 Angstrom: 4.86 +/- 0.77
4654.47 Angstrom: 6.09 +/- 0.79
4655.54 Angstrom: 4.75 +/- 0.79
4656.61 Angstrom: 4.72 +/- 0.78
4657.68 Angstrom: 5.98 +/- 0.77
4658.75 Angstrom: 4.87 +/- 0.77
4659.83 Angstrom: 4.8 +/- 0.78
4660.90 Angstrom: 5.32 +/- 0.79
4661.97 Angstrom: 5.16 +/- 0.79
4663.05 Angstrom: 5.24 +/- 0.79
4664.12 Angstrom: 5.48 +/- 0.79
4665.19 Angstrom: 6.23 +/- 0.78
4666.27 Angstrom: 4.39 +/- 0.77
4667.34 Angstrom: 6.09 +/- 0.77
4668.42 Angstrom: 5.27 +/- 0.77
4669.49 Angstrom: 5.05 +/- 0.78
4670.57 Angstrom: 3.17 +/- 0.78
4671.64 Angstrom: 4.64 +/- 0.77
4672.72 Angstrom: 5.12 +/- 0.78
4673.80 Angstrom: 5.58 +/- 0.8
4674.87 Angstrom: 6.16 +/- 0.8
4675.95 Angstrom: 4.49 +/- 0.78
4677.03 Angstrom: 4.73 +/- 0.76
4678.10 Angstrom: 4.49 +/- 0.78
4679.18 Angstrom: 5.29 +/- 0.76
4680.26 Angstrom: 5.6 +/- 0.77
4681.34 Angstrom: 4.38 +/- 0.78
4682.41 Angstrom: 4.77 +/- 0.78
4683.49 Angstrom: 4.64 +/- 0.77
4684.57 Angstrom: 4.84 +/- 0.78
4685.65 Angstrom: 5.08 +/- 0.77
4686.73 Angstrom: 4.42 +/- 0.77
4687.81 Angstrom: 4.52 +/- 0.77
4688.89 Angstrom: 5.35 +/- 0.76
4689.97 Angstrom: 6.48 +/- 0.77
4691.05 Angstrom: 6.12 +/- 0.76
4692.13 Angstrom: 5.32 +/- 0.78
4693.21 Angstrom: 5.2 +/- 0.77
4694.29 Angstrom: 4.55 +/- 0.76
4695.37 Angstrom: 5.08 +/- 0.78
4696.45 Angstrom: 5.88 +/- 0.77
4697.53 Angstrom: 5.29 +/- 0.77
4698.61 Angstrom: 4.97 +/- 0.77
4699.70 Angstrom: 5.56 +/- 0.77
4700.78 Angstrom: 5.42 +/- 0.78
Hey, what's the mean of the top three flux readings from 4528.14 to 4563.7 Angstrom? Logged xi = 6.6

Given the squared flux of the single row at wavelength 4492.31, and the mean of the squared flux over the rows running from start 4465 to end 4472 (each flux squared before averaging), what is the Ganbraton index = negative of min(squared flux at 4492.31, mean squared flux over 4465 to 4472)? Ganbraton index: -25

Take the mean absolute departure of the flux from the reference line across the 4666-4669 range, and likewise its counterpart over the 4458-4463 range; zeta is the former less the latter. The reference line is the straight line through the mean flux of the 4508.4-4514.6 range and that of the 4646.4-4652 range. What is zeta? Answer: 0.0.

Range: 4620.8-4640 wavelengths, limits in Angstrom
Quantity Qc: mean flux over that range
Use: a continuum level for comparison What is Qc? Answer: 5.46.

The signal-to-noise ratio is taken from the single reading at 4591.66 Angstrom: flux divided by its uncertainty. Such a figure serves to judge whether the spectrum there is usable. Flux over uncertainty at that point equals 6.4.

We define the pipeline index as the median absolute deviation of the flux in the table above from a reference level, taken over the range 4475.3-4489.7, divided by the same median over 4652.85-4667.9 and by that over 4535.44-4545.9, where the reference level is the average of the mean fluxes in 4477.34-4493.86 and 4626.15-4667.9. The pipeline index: 1.2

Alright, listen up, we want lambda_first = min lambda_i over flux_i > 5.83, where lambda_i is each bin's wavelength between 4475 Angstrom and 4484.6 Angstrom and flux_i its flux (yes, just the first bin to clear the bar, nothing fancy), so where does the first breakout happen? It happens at 4479.92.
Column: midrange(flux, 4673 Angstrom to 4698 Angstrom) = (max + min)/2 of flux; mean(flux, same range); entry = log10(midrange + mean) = 1.02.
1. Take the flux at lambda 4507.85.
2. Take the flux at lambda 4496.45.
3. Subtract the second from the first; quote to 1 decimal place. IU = -1.0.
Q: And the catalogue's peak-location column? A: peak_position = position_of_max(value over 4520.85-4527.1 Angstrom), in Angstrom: 4524.49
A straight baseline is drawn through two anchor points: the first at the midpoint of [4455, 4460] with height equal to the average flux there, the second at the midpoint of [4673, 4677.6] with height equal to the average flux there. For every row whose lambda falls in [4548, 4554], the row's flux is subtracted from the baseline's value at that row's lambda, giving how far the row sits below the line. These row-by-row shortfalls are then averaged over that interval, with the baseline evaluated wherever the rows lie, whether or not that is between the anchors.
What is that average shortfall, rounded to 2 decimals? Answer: 0.25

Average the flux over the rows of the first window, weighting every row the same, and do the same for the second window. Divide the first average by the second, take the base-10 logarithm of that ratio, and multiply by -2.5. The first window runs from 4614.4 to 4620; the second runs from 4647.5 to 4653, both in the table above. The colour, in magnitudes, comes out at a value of 0.02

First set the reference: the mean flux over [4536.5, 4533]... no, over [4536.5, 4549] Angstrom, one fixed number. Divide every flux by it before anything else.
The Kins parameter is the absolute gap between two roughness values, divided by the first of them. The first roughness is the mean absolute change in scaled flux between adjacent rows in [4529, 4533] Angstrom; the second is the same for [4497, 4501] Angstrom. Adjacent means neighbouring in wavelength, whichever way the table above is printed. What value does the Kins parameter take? 0.75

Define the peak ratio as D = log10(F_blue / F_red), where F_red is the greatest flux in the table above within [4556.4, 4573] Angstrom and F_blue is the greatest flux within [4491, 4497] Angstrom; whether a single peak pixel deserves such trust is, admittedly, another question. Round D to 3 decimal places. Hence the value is 0.058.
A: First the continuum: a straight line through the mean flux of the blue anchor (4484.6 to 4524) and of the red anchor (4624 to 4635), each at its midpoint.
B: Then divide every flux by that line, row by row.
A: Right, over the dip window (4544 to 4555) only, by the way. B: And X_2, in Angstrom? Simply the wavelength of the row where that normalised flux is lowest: 4549.56 Angstrom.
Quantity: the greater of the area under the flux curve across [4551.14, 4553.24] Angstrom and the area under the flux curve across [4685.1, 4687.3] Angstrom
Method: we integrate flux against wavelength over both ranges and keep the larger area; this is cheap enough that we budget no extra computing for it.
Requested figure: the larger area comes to 12.0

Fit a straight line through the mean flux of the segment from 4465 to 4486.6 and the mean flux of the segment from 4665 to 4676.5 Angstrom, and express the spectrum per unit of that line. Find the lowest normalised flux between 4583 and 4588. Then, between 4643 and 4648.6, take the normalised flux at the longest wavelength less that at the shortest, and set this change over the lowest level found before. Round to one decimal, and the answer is 0.3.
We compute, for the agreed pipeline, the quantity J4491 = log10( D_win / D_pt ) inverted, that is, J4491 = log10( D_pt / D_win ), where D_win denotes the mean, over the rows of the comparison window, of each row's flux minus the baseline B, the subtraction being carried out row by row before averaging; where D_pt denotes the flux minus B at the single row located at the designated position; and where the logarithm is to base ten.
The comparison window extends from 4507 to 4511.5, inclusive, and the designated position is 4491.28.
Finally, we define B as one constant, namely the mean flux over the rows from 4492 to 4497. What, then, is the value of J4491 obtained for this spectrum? 0.33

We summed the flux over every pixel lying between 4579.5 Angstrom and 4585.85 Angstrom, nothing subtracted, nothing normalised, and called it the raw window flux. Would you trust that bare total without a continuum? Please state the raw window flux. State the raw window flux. 36.8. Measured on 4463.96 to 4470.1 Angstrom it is 35.5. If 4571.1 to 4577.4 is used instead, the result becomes 26.8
